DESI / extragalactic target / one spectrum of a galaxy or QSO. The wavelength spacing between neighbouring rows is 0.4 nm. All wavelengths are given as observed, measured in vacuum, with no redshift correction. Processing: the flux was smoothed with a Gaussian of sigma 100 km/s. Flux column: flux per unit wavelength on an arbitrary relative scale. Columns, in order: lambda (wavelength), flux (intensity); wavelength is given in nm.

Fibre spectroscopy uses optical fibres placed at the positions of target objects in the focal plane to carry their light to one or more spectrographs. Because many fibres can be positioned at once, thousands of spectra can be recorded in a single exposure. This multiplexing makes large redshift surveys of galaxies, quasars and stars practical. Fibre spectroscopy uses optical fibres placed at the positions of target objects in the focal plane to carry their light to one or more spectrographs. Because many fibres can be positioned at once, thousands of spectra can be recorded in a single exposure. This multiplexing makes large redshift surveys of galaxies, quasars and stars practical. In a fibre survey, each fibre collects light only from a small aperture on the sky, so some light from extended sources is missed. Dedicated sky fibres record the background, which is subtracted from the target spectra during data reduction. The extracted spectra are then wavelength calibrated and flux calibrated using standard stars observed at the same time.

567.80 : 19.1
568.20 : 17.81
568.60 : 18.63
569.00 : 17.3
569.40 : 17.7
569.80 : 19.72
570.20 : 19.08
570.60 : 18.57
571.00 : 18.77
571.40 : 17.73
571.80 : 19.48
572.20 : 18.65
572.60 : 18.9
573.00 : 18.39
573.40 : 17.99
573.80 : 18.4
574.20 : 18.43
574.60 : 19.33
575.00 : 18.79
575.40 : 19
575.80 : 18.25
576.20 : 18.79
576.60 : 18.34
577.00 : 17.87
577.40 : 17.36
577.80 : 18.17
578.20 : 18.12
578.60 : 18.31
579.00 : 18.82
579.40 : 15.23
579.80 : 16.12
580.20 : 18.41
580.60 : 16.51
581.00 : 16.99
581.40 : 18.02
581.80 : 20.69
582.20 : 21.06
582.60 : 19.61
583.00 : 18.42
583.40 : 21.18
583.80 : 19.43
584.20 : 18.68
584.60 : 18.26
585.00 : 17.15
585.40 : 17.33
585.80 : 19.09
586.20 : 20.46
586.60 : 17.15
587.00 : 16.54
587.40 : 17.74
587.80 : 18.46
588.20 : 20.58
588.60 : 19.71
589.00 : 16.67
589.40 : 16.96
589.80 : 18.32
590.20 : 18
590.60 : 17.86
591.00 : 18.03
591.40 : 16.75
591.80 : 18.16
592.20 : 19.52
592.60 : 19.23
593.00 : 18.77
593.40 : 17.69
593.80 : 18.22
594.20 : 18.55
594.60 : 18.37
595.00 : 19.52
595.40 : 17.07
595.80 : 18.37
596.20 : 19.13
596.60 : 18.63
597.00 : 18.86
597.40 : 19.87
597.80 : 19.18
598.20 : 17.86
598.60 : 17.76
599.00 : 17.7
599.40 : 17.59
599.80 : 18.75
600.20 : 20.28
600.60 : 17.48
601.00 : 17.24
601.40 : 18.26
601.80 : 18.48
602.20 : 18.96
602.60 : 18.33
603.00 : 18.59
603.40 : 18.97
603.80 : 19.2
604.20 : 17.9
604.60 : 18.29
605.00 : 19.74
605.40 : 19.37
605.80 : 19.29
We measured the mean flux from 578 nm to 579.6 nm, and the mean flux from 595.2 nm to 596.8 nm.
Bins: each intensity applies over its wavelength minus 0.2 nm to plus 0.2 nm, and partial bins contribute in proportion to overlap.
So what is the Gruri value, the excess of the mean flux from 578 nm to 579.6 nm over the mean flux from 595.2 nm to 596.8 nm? -0.7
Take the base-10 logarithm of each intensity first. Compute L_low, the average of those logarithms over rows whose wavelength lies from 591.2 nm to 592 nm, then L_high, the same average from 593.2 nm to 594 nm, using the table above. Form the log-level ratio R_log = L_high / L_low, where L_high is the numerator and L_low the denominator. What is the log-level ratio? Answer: 1.01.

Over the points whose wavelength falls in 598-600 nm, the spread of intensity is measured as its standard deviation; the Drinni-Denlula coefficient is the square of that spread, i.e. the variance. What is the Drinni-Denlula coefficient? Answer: 0.2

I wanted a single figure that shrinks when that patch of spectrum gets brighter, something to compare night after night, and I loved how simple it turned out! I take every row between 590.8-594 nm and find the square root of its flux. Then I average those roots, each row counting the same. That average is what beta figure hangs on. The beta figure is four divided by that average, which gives 0.9354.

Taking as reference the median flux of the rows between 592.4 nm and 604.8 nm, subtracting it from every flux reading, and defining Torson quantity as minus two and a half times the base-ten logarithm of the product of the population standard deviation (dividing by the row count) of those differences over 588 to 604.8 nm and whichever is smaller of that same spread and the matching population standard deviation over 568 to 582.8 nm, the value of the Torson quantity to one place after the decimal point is 0.2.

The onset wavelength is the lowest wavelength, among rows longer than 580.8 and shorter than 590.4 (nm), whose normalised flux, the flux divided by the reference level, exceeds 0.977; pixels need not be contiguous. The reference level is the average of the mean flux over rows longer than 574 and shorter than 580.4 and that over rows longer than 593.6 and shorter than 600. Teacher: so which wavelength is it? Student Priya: 581.40 nm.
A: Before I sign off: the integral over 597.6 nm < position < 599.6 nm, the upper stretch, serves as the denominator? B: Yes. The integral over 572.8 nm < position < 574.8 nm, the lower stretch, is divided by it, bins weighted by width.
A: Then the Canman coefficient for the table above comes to 1.03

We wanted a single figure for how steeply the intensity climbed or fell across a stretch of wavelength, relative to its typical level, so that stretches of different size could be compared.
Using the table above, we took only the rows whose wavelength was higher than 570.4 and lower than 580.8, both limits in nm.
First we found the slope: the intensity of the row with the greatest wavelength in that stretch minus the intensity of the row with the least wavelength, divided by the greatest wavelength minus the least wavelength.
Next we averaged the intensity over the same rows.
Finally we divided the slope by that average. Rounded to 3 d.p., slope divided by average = -0.011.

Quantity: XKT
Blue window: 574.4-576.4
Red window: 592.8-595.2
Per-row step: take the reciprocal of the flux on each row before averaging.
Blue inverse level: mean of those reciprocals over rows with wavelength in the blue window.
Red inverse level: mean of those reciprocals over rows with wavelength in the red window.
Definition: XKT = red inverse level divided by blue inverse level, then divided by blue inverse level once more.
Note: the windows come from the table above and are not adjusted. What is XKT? 19.2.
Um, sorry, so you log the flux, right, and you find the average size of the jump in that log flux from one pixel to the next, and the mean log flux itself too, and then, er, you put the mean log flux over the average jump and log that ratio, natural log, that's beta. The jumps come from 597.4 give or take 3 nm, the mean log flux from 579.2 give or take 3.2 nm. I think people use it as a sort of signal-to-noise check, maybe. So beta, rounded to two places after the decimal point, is 4.11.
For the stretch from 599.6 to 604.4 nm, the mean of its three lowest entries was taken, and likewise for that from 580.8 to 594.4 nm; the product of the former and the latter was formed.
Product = 292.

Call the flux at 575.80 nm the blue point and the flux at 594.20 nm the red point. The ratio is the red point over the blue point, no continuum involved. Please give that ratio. 1.02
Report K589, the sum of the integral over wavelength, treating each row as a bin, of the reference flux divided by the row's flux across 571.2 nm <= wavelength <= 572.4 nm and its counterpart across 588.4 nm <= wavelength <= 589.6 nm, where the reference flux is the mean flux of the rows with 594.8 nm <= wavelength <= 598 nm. 2.49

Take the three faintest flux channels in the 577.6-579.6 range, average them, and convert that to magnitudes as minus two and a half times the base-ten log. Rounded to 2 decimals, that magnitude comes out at -3.09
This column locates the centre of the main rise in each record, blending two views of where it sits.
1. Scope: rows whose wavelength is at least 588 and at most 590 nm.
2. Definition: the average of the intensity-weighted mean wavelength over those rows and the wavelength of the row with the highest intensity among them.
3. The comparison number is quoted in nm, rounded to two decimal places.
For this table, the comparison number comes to 588.58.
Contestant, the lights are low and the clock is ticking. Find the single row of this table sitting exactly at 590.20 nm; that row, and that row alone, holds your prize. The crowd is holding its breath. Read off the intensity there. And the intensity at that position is 18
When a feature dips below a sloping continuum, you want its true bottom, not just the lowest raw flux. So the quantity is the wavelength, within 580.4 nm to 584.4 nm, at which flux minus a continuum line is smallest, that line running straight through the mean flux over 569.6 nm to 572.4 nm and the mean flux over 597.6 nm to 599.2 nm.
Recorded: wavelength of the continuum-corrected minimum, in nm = 580.60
